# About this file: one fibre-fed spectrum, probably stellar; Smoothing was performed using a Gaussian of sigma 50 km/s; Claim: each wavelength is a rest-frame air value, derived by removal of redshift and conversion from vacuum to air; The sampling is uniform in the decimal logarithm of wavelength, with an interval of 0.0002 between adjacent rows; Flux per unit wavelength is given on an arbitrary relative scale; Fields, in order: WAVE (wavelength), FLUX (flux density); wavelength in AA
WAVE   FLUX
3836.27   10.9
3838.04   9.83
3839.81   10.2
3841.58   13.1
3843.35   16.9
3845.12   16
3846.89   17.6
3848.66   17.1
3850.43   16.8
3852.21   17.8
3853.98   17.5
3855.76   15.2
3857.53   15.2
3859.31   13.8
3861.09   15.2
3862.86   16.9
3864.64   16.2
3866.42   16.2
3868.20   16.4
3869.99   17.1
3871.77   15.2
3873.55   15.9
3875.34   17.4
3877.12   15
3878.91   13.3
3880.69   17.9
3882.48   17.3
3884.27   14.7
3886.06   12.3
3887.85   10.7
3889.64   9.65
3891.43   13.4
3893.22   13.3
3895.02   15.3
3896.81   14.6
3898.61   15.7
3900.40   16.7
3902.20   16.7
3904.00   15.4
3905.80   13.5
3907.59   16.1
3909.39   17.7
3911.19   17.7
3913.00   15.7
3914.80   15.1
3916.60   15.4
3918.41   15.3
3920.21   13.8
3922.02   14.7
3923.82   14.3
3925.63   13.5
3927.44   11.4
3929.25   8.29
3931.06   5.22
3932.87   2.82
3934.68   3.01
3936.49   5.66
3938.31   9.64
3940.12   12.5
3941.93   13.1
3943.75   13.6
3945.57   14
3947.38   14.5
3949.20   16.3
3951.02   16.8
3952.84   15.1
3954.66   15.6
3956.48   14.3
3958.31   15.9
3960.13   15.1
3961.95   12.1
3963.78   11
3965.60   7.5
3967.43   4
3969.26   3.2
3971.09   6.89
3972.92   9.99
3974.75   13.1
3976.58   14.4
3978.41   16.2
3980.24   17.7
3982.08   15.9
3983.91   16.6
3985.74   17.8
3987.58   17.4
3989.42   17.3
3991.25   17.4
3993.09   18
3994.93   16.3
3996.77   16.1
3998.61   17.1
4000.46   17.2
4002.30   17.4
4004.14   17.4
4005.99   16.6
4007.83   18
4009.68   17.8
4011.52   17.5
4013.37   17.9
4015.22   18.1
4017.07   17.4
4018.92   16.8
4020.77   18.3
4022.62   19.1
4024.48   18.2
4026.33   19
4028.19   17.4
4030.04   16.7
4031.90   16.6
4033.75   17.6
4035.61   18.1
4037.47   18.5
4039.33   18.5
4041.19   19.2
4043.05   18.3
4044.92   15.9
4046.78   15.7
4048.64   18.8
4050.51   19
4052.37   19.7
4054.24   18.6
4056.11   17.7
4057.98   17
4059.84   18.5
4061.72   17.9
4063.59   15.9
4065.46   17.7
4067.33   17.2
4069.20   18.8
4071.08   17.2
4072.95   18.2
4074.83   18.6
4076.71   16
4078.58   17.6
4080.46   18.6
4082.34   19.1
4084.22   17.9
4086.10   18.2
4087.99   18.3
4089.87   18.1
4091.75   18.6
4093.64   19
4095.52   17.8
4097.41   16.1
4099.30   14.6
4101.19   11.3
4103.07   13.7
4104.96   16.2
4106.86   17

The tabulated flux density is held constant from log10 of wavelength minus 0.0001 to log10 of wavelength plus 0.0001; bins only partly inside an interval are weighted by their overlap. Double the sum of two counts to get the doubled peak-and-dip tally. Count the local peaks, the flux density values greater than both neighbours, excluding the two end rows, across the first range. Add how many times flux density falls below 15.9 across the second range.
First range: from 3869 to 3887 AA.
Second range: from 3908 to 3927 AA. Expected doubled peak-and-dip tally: 20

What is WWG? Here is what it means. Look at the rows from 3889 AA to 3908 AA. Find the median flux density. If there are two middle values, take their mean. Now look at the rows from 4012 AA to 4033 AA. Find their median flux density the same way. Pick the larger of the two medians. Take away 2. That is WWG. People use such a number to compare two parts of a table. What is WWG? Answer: 15.9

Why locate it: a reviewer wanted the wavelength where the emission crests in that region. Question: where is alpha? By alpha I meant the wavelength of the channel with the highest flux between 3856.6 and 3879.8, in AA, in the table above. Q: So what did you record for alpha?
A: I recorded 3875.34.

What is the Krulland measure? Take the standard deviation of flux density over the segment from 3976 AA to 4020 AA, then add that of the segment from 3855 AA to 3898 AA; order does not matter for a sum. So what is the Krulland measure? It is 2.9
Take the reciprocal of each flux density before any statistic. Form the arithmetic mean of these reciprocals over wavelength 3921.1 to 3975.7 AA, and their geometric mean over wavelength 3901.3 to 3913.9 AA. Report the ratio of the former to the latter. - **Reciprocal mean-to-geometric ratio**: 1.92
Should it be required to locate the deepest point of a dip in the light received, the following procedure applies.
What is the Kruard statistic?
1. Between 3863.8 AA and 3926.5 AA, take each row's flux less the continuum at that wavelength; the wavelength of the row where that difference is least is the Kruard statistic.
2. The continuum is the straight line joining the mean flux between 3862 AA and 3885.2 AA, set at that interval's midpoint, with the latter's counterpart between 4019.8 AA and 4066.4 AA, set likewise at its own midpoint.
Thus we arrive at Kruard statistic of 3889.64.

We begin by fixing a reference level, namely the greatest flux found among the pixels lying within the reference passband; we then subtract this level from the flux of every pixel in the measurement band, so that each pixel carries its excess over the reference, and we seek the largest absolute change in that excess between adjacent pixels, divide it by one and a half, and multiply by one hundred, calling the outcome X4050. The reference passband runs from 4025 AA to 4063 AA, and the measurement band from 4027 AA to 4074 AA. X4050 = 207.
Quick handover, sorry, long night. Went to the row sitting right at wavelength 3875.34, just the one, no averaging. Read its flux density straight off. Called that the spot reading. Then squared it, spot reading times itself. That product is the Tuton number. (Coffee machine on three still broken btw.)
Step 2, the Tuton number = 303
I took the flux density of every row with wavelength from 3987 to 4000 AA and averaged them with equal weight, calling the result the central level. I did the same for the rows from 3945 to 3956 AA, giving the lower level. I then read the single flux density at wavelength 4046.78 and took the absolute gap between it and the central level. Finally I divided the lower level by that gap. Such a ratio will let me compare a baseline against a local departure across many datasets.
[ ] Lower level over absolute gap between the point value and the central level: 11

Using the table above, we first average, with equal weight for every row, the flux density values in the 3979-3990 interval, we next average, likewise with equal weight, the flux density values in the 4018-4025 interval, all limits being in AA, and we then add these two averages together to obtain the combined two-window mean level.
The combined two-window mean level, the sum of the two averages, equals 35.2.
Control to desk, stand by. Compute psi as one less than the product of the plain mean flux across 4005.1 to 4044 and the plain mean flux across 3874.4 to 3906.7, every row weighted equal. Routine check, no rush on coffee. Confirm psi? 260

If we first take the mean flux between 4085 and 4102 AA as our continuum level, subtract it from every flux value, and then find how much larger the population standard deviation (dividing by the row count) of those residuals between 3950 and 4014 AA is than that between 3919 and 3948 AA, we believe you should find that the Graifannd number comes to 0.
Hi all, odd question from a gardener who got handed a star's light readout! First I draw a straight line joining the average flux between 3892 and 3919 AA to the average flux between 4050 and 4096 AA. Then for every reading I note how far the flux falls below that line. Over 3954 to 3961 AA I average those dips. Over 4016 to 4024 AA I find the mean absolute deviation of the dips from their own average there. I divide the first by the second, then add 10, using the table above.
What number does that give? 11.5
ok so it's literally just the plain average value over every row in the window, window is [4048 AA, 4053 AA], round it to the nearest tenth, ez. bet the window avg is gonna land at 19.2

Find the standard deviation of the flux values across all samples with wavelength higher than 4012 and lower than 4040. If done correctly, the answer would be 0.8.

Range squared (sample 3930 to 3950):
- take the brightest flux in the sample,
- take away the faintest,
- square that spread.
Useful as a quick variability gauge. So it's 182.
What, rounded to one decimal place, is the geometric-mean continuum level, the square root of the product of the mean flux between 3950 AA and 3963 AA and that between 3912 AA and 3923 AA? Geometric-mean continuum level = 15.0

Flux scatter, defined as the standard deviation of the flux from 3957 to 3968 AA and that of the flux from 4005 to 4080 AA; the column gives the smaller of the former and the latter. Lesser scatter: 1.0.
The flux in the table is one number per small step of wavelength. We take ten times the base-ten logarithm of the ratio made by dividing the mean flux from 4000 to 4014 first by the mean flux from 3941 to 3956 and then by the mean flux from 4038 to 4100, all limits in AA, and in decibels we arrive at -11.8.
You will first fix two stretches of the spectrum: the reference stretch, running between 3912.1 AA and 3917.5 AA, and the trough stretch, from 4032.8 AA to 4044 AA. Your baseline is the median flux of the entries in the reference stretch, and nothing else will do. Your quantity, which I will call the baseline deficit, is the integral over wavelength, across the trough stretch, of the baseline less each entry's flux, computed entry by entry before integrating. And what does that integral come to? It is -33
